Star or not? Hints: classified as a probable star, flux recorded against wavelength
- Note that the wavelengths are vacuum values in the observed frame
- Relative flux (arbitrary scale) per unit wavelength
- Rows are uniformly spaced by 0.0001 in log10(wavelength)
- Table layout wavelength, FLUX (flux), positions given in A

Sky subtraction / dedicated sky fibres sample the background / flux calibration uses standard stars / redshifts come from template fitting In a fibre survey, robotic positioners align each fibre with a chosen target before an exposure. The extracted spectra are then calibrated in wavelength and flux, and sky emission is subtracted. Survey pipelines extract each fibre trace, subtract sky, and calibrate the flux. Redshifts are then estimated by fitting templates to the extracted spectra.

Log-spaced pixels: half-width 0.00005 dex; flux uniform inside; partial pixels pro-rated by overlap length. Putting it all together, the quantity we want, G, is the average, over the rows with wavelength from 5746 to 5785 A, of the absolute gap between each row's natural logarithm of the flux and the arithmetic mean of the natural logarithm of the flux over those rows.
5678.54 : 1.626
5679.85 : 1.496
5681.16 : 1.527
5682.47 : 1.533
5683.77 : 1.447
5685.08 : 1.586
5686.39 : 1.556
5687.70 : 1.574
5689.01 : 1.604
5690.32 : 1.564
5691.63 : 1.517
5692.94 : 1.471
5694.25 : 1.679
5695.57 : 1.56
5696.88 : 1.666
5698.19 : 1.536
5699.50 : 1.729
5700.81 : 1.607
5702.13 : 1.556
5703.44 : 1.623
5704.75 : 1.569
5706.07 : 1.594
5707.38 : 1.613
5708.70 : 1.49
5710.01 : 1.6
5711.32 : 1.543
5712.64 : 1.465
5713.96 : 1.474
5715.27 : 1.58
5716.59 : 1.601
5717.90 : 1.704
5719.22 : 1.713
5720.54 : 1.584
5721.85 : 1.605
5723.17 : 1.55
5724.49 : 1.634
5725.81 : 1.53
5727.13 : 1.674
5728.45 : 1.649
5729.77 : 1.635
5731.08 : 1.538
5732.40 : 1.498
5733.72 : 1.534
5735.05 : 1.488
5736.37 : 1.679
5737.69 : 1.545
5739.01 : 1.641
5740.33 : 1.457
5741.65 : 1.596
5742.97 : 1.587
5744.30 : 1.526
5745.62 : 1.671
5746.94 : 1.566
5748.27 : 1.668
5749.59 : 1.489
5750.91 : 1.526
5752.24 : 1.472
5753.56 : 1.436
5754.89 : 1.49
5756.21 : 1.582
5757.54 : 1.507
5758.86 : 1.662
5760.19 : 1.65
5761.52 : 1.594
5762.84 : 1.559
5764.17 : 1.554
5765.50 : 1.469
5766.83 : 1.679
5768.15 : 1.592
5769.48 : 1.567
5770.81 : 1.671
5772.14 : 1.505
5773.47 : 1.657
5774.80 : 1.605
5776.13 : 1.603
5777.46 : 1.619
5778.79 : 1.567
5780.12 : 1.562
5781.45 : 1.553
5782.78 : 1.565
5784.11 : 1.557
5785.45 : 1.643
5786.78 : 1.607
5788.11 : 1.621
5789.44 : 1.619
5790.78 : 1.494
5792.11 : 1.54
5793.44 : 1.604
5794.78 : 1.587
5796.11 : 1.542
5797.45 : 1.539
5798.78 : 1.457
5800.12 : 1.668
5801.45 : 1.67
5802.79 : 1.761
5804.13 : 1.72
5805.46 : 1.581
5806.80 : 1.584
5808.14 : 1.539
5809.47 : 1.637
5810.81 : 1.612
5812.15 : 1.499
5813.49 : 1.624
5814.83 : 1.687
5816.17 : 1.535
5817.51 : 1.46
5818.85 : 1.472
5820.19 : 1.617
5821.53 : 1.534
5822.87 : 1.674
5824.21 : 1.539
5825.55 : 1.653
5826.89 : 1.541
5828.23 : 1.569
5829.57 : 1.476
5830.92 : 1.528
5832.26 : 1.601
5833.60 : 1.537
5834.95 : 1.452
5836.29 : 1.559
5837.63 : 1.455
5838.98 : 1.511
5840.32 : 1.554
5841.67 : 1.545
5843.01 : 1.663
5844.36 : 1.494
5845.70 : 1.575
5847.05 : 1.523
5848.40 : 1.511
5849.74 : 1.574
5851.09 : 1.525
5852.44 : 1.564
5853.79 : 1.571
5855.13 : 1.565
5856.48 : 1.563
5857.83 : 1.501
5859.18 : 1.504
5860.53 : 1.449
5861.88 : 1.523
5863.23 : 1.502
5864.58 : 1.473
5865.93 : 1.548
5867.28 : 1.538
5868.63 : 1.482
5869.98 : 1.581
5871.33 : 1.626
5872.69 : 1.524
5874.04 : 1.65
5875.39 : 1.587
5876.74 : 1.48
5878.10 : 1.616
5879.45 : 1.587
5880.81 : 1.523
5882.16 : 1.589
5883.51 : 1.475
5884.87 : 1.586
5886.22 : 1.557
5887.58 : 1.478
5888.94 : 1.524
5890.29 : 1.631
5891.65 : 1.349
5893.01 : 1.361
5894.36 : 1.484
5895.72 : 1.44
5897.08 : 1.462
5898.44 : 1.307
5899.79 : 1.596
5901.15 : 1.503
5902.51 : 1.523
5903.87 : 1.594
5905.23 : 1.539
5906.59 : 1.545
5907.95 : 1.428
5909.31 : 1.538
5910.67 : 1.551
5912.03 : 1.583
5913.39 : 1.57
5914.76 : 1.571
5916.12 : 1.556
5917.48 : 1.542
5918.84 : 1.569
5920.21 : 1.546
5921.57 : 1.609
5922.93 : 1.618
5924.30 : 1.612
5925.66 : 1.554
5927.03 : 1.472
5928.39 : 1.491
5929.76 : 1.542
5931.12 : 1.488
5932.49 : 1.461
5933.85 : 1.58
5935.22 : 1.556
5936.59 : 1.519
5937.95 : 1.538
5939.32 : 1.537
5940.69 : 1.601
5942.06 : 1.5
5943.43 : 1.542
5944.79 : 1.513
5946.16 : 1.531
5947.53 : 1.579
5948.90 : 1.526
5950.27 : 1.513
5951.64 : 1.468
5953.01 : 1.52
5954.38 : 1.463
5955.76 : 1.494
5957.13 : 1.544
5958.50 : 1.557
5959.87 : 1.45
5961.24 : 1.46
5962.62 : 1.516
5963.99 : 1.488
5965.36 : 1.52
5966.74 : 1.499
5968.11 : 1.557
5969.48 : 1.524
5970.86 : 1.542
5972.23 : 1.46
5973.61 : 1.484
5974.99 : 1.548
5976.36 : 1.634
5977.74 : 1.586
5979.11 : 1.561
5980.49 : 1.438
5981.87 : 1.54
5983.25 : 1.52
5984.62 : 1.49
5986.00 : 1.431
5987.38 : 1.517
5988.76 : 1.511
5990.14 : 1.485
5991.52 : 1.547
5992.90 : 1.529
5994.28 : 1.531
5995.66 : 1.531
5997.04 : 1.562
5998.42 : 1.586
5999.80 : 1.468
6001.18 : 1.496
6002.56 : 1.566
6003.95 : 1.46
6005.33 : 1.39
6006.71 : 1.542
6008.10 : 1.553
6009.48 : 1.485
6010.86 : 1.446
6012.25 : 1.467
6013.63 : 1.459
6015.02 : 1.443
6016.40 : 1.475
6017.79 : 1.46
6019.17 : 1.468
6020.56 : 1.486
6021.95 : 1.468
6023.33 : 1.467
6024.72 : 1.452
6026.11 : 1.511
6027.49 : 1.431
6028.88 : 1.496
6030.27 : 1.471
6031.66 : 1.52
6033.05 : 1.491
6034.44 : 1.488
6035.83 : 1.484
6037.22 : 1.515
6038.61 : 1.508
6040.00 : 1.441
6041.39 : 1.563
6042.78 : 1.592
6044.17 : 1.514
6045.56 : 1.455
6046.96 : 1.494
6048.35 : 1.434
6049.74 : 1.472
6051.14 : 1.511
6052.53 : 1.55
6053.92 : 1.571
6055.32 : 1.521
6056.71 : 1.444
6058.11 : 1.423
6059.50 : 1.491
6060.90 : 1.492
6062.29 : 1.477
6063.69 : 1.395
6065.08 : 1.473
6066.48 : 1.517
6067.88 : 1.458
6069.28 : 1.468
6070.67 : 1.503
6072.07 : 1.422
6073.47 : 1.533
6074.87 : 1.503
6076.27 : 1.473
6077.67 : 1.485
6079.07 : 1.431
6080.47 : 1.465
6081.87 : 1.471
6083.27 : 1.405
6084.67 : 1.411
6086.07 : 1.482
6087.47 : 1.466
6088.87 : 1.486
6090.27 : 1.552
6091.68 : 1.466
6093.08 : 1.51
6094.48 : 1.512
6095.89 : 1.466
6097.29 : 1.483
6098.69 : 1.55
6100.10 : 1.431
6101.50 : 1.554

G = 0.0326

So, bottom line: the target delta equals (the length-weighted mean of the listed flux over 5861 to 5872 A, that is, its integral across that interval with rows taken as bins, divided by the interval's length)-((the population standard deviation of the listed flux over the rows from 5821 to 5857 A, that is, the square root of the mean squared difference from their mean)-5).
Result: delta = 6.48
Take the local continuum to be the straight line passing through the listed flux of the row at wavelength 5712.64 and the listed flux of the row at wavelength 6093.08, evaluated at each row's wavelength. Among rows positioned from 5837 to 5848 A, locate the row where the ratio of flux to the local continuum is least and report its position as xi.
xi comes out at 5837.63 A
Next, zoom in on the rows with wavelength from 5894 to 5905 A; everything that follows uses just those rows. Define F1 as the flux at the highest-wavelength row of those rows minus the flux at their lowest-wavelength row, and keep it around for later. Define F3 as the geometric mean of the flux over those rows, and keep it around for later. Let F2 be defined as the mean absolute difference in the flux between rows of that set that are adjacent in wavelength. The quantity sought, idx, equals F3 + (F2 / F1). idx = 2.4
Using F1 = 0.110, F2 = 0.099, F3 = 1.49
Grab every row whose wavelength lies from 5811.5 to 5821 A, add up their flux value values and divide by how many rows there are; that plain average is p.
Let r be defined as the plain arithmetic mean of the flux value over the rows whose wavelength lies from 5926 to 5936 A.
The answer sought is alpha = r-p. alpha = -0.04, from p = 1.56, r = 1.513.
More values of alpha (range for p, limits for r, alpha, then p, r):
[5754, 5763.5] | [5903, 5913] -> -0.04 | 1.58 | 1.540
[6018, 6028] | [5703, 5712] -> 0.11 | 1.47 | 1.576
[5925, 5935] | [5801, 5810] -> 0.13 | 1.51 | 1.642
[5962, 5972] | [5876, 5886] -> 0.03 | 1.52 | 1.551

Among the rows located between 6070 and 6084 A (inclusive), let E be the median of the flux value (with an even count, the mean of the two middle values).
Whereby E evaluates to 1.47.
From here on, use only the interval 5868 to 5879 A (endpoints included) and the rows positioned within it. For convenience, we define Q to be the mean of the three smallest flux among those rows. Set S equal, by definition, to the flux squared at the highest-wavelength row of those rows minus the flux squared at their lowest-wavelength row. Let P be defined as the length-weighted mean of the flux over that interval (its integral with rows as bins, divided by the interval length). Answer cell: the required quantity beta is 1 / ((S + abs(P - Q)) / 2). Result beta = 4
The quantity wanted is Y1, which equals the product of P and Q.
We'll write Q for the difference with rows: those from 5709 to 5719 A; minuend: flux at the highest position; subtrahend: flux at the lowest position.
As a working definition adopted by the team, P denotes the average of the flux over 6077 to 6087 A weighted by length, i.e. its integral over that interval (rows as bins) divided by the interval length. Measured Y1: 0.15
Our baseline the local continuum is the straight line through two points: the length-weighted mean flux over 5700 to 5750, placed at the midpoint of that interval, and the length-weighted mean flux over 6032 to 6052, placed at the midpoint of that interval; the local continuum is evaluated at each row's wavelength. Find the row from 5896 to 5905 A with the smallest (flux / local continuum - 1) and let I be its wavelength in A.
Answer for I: 5898.44 A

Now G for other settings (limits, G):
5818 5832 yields 0.0345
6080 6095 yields 0.0205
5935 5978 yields 0.0212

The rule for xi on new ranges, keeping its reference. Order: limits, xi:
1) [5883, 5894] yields 5891.65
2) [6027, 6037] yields 6027.49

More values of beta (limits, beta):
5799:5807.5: -9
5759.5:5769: -15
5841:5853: 20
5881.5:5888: -7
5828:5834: -28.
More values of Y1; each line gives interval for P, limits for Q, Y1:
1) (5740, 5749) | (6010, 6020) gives 0.03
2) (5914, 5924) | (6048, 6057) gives 0.02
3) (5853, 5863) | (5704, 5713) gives -0.16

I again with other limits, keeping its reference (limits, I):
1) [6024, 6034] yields 6027.49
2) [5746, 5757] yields 5753.56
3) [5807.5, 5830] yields 5817.51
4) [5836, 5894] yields 5891.65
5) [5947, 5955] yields 5954.38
